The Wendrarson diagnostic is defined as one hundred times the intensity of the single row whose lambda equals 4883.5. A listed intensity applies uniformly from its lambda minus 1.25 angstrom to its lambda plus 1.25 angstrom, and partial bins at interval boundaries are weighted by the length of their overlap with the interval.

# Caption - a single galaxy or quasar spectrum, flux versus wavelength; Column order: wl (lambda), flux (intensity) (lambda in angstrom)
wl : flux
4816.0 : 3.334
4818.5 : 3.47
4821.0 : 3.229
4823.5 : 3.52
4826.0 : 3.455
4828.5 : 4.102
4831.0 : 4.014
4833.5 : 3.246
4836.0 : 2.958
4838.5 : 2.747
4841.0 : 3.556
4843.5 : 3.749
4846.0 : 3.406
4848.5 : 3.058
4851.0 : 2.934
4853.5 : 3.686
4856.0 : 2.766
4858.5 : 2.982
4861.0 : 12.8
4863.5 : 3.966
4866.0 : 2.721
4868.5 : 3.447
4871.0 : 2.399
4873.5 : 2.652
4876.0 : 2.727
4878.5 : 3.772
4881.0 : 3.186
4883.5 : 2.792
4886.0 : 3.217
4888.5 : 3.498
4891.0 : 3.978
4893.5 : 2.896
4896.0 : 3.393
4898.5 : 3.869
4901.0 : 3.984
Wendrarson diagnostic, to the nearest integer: 279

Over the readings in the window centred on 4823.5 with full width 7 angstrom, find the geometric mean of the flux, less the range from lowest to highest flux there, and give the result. 3.1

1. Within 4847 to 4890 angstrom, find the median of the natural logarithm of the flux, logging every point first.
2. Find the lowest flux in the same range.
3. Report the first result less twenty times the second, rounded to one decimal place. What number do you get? -46.9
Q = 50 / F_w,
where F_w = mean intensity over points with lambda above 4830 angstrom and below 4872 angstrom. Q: 13.2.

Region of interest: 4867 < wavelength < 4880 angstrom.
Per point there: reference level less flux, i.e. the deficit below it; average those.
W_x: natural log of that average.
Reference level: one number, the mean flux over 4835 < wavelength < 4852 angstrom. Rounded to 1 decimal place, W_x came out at -1.6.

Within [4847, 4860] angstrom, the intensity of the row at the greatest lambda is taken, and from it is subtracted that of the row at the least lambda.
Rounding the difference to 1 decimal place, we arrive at -0.1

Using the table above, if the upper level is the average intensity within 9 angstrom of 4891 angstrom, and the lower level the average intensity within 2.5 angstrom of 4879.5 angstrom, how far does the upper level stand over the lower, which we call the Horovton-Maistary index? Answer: -0.1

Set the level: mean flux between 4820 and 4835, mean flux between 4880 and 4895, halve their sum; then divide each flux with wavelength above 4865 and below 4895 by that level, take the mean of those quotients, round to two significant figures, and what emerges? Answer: 0.91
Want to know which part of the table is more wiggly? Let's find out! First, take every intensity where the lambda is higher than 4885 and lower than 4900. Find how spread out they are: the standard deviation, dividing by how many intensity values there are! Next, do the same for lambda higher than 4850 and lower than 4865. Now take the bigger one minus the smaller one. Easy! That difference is 3.21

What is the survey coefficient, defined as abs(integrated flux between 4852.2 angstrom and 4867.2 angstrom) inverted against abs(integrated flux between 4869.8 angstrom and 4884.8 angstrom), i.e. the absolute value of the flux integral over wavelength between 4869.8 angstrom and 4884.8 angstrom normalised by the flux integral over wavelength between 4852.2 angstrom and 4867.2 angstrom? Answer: 0.61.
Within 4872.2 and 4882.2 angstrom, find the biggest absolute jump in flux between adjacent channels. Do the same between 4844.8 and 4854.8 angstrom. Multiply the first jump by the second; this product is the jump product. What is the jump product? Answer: 0.79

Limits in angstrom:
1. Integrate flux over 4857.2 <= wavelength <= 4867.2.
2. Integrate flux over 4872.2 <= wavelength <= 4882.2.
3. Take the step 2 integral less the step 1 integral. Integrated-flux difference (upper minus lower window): -25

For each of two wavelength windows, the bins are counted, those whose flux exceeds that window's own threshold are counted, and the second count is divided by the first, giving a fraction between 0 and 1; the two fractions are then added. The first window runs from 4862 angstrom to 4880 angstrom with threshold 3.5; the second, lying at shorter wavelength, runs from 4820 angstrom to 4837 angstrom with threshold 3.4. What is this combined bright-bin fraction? 0.86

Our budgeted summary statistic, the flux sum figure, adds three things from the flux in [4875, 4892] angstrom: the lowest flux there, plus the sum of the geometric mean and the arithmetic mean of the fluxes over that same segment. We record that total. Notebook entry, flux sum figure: 9.3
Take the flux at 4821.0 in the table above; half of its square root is 0.90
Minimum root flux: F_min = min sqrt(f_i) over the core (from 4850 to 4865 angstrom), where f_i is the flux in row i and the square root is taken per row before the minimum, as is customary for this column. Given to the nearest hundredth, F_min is 1.66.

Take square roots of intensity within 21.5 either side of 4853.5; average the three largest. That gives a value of 2.5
